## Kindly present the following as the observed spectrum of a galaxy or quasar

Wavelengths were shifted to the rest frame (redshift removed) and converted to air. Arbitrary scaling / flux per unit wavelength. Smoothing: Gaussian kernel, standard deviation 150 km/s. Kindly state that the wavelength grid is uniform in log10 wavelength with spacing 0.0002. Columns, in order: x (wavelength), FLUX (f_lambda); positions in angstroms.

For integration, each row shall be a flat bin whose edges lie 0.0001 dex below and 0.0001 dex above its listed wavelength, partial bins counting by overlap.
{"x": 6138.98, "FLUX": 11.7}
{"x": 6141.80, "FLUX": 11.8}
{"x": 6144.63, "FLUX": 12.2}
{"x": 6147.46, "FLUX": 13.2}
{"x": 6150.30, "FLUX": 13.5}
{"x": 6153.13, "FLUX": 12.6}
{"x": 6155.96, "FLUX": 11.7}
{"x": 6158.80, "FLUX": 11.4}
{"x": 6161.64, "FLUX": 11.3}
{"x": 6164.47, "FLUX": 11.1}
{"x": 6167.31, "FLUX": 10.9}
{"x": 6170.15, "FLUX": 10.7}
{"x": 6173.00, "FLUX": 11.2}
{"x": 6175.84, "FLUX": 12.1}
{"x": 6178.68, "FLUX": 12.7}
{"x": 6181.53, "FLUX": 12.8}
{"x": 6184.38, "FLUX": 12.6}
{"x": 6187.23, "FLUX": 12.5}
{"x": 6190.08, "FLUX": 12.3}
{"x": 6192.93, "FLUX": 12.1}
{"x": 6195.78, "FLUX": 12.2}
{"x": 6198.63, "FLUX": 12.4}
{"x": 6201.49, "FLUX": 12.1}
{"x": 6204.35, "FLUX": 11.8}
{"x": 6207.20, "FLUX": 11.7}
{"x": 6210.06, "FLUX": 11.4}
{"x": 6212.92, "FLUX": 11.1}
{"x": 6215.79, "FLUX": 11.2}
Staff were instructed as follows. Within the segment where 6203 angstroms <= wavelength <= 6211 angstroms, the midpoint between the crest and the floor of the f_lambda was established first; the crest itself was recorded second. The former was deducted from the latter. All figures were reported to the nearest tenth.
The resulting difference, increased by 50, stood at 50.2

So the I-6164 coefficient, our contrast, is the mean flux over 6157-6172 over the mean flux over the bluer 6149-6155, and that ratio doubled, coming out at 1.7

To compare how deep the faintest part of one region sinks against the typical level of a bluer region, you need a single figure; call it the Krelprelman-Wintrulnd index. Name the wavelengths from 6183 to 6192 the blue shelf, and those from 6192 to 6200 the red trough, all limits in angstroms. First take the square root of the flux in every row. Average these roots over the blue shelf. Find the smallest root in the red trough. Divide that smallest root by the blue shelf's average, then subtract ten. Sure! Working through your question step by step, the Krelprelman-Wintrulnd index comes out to -9.01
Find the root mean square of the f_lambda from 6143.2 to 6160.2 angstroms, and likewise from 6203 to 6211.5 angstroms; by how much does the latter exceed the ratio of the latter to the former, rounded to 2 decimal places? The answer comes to 10.70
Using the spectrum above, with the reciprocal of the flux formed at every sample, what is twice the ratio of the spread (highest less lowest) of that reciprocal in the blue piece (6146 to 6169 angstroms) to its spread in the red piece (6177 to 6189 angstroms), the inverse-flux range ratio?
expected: 19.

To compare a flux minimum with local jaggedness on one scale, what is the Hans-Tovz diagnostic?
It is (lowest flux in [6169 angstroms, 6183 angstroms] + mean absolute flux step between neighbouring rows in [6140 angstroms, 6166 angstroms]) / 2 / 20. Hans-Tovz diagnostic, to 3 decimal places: 0.280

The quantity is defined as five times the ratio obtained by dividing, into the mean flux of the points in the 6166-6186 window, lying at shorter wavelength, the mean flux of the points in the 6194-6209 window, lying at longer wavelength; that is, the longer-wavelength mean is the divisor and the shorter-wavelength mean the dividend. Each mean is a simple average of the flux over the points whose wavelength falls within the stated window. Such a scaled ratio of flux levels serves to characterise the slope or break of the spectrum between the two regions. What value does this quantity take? 4.9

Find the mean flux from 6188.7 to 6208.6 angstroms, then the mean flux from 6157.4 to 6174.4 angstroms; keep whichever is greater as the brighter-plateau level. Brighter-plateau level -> 12.1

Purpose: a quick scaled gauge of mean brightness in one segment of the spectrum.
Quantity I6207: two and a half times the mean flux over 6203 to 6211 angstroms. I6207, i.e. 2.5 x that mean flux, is 29.1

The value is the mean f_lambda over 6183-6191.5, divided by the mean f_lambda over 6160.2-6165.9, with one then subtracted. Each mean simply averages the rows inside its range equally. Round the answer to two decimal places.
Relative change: 0.11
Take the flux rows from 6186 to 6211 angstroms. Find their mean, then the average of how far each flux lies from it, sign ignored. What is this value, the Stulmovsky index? 0.28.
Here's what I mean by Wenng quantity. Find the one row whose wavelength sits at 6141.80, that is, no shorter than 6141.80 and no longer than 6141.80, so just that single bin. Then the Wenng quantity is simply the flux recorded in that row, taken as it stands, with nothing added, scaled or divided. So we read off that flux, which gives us 11.8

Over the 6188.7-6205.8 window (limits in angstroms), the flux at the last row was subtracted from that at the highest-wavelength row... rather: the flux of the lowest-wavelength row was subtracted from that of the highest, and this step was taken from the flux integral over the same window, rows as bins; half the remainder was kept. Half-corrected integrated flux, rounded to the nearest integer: 104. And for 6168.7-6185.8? 102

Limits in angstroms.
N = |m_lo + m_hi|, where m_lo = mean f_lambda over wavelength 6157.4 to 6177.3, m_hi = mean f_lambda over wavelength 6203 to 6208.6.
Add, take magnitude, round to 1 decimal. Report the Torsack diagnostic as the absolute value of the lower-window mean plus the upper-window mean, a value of 23.0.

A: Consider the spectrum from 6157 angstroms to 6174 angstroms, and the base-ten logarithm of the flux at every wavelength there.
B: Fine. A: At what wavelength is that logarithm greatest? 6158.80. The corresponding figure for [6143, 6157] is 6150.30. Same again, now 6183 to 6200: 6184.38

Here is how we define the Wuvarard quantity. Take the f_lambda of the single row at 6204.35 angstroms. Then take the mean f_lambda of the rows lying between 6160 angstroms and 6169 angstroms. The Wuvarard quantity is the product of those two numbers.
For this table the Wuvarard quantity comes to 131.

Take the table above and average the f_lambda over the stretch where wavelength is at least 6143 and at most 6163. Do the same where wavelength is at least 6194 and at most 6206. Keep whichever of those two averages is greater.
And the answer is 12.3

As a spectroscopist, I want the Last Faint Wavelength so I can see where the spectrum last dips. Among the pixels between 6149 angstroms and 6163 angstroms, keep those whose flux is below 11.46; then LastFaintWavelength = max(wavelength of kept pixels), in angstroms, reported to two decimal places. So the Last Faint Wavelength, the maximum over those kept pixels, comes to 6161.64 angstroms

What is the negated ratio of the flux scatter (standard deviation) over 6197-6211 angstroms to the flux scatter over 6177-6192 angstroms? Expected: -2.0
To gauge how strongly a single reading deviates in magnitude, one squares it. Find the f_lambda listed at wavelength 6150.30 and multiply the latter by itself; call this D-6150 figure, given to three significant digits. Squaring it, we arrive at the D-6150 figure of 182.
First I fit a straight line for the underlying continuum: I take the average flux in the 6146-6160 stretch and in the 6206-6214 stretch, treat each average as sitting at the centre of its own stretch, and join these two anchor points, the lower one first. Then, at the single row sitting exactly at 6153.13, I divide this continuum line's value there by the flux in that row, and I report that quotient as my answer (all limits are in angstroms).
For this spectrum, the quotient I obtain 0.99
